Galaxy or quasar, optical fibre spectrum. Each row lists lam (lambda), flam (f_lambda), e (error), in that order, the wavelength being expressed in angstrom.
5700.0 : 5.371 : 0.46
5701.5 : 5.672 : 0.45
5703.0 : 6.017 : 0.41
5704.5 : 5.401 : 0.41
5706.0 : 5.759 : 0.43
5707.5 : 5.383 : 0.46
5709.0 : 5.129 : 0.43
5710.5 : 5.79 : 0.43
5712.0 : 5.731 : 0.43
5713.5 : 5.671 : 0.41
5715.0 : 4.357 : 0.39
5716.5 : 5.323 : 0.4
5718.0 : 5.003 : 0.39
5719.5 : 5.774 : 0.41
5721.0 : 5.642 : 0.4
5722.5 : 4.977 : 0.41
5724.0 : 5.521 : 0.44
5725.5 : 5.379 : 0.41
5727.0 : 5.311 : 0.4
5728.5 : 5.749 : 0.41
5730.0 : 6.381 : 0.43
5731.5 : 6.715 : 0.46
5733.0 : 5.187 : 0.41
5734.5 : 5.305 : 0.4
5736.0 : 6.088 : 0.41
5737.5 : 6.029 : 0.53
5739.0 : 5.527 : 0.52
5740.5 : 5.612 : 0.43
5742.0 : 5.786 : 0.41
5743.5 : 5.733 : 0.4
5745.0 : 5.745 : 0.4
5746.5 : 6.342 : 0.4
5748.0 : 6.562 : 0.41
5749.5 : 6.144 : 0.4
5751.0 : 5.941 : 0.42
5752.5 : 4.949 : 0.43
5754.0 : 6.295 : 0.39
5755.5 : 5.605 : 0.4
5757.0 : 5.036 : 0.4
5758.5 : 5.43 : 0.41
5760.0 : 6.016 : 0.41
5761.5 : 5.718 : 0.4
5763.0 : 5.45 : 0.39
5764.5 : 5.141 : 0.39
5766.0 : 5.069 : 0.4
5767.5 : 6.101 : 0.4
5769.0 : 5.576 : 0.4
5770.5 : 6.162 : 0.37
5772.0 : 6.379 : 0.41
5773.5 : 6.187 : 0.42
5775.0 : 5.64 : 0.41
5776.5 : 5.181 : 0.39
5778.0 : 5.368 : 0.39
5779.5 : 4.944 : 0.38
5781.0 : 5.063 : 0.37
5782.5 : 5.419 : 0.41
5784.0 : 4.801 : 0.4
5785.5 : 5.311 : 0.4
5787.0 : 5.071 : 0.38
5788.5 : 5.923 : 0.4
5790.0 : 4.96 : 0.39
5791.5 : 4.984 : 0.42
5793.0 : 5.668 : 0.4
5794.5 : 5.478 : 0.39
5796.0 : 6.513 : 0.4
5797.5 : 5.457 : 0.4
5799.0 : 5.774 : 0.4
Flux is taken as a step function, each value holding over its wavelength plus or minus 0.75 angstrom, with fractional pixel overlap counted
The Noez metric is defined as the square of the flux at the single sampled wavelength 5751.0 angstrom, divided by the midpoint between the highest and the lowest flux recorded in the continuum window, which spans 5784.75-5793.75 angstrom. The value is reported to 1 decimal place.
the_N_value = 6.5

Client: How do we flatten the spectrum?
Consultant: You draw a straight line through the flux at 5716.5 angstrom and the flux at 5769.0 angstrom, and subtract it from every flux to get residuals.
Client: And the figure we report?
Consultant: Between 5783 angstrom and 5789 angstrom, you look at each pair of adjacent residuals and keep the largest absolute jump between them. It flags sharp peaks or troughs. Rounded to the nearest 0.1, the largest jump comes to 0.8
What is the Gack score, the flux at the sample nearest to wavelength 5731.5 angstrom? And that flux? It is 6.715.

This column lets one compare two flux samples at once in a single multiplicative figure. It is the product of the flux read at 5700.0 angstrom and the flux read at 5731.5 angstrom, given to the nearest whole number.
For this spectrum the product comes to 36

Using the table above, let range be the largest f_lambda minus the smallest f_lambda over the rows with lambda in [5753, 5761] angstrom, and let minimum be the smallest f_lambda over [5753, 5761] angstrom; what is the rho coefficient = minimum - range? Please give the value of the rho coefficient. 3.8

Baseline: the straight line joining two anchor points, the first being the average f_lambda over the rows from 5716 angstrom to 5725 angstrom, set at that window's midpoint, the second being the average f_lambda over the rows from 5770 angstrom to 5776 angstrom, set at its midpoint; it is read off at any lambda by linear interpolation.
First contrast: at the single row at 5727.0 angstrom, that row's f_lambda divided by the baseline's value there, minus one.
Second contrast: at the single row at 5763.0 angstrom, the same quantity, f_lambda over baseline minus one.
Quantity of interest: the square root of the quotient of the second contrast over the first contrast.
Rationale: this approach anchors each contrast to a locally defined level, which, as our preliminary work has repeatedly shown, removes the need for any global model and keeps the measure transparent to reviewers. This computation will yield 1.7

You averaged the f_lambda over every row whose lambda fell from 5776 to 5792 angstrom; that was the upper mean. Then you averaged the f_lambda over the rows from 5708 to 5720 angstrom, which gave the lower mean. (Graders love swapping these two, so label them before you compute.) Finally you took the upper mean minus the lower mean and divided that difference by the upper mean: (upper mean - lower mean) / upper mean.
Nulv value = -0.03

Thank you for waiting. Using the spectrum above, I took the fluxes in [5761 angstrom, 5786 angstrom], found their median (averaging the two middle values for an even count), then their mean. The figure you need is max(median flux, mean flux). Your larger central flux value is 5.50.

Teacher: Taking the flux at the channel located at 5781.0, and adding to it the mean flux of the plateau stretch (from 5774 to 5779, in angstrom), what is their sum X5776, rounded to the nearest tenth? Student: 10.5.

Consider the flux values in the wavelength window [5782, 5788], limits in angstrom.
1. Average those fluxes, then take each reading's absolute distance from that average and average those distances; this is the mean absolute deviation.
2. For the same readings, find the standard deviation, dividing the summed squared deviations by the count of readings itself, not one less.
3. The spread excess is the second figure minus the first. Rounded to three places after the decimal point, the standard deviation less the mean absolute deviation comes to 0.023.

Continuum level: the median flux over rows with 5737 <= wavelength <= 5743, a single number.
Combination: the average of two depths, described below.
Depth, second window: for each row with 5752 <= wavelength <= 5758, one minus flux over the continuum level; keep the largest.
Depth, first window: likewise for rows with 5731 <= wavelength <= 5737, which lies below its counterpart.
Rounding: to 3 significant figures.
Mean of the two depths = 0.111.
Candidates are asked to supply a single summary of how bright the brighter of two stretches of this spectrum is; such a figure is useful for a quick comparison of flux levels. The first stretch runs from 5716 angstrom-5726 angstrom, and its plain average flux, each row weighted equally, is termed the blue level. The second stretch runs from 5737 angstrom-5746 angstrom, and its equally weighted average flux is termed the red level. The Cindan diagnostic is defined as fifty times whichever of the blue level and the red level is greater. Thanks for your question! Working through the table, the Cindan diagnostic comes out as 287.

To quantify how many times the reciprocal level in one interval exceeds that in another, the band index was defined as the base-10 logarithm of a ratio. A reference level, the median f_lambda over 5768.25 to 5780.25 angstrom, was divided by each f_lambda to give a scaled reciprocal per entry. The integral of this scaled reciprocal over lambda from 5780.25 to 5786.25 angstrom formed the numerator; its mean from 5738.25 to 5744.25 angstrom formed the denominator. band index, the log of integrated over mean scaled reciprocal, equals 0.820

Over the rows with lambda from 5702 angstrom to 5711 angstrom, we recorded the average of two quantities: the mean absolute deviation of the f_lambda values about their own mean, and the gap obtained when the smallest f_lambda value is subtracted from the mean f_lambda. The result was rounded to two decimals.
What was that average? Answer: 0.36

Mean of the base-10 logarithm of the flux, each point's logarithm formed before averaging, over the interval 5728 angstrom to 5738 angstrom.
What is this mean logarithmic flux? 0.771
